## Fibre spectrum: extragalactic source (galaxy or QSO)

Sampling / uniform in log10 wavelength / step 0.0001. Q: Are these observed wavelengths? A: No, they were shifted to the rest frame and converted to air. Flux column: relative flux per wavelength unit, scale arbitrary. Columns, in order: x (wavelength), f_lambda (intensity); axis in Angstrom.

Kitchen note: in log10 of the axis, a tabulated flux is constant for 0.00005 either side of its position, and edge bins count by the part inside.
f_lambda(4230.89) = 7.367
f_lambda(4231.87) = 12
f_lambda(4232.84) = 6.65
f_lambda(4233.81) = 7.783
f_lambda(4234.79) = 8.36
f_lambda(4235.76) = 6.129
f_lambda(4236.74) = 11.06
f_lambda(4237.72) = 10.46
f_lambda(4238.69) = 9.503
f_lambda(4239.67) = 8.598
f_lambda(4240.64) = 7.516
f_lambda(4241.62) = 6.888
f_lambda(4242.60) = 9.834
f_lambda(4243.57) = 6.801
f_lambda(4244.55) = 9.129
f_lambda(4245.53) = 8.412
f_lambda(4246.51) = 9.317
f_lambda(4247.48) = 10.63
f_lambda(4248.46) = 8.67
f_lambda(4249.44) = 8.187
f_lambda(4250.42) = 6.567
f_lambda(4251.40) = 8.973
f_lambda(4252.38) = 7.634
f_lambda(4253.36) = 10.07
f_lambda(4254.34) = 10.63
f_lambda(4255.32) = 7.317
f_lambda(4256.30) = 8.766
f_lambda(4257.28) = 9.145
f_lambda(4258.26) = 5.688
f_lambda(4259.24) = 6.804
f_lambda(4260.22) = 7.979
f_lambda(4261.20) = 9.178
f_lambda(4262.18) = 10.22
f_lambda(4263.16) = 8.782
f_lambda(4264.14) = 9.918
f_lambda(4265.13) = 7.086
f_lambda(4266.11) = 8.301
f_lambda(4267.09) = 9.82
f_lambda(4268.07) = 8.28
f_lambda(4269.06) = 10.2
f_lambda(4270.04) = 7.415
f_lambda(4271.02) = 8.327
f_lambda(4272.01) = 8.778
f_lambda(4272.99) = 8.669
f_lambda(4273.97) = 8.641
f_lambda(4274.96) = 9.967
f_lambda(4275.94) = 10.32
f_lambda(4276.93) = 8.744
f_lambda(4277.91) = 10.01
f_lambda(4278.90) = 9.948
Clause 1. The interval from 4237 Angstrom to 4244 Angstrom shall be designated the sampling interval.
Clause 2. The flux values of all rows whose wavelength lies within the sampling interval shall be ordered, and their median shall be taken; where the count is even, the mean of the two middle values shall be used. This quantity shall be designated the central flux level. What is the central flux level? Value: 8.60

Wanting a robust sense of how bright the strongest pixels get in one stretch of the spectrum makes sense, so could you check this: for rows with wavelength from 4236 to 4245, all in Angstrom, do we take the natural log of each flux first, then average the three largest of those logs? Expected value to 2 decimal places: 2.35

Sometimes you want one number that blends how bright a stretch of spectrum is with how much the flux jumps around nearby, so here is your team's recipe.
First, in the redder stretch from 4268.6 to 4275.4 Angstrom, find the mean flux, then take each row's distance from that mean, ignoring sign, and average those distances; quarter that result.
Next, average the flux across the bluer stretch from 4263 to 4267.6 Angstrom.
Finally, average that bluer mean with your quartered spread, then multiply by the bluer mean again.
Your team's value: 39.3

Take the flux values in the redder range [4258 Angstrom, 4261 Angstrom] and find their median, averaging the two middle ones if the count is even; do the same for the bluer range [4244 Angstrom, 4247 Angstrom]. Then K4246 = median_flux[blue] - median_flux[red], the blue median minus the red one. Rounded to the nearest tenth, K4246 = 2.3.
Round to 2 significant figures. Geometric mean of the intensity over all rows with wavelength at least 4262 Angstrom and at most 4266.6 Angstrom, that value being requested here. 8.8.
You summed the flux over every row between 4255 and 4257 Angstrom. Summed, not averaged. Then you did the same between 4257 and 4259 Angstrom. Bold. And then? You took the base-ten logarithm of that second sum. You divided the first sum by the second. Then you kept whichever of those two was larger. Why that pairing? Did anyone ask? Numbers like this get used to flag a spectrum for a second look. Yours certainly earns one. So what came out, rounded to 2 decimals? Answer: 1.17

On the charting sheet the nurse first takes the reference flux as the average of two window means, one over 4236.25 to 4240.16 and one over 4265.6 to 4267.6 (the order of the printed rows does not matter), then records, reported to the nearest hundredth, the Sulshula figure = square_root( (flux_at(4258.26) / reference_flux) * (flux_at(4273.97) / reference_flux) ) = 0.74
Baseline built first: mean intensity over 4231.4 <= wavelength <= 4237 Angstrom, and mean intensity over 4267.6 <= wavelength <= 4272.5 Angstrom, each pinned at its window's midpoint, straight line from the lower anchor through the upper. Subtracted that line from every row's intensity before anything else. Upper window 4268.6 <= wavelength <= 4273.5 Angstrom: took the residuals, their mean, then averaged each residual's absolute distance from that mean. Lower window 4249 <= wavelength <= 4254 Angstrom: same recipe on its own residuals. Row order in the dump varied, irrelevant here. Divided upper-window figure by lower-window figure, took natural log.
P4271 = -0.42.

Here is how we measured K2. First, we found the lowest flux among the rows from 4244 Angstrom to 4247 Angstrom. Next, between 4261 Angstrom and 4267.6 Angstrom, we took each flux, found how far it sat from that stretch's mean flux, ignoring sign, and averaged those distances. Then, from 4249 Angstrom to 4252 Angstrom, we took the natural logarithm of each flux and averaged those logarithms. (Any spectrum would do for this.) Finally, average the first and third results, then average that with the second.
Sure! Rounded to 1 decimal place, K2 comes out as 3.0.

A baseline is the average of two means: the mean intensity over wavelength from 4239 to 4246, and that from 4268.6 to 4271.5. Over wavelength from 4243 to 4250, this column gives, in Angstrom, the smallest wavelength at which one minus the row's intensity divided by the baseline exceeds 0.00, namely 4243.57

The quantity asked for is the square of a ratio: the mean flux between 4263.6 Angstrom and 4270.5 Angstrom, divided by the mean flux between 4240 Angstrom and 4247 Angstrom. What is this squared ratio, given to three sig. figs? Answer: 1.11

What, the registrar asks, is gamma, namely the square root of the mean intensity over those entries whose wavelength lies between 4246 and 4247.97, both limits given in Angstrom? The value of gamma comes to 3.16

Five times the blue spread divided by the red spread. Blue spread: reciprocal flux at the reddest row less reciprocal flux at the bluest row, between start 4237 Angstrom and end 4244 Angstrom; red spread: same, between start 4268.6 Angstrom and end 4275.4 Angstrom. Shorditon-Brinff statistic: 112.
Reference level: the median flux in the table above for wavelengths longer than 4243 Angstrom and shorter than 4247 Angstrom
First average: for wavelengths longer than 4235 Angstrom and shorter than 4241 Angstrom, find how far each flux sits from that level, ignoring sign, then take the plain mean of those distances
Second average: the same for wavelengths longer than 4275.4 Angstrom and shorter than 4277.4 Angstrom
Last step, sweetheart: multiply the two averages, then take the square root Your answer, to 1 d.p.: 1.1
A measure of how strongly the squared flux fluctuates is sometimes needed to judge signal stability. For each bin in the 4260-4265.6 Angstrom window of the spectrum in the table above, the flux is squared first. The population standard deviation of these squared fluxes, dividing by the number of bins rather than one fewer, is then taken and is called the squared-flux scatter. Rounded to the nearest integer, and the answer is 19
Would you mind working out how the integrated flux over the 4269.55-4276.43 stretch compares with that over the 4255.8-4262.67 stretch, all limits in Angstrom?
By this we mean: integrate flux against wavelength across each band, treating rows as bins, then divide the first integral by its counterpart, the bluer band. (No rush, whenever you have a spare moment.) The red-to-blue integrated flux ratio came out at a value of 1.08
